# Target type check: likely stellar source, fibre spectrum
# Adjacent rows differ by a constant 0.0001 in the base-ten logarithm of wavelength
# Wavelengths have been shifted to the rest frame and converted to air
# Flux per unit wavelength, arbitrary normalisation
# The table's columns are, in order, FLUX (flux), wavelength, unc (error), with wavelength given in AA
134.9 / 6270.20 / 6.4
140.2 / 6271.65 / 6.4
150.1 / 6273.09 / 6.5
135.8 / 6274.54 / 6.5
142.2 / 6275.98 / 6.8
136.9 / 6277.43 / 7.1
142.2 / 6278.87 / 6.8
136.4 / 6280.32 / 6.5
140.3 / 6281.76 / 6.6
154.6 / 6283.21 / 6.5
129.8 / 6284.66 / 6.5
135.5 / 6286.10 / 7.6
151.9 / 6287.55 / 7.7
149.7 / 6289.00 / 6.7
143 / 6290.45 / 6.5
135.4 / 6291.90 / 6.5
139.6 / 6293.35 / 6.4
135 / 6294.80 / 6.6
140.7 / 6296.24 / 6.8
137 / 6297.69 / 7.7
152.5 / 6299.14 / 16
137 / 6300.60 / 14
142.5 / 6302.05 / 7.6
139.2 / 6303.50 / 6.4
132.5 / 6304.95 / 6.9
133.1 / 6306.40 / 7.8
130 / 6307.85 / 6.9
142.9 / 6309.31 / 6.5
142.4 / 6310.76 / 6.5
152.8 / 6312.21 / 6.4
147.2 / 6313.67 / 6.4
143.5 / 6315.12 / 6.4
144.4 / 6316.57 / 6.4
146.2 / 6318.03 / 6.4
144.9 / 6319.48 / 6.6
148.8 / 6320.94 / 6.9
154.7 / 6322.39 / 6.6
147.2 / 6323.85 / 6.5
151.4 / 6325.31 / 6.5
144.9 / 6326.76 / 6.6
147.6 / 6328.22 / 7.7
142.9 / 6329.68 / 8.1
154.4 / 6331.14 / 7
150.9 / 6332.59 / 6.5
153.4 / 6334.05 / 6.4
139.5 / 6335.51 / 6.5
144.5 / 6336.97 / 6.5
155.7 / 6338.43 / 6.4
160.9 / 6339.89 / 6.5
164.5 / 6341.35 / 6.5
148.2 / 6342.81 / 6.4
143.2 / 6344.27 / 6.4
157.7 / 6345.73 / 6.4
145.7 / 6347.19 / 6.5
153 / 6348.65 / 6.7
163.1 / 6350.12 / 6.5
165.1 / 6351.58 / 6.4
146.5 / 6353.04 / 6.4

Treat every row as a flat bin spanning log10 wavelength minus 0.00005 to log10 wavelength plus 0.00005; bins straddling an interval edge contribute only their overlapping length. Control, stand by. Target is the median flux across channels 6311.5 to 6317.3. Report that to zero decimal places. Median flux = 146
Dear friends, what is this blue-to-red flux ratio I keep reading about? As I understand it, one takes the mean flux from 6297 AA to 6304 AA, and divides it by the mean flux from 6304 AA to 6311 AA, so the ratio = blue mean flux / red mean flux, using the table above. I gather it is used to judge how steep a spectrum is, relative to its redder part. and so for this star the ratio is 1.04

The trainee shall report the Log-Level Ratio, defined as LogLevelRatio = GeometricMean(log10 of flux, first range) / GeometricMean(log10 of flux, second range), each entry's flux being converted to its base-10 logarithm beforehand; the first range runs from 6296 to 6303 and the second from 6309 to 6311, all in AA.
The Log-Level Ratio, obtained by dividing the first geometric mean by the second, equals 0.999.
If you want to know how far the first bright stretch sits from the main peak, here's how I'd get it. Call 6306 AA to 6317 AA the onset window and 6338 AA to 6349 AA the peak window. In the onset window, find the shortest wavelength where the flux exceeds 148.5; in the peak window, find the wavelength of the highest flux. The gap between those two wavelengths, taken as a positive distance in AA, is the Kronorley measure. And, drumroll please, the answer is 29.1 AA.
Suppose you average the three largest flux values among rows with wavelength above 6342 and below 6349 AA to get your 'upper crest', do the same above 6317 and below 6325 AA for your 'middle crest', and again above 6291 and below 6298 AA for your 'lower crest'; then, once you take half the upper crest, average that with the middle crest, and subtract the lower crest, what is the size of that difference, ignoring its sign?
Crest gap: 26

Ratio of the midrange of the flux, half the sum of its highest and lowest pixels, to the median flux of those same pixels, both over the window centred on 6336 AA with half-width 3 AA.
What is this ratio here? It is 0.99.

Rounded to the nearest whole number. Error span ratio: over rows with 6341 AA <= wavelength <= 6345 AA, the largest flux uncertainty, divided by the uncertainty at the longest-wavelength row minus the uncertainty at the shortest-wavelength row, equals -65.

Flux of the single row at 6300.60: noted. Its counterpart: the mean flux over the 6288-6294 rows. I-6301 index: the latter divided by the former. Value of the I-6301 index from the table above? 1.04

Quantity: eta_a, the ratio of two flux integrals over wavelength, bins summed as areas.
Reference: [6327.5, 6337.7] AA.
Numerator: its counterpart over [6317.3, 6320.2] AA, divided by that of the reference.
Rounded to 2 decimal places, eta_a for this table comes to 0.28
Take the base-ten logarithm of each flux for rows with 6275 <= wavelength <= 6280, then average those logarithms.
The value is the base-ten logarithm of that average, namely 0.332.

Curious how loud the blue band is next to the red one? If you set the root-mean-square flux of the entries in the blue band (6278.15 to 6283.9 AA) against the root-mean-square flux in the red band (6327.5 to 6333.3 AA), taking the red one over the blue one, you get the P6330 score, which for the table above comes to 1.04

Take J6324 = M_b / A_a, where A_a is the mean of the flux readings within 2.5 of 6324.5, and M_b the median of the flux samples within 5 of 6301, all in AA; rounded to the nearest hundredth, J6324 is 0.93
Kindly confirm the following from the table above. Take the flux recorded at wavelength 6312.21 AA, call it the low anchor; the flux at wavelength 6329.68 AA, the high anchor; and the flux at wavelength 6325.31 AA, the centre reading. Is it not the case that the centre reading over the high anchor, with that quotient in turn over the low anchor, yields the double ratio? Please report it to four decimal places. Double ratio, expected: 0.0069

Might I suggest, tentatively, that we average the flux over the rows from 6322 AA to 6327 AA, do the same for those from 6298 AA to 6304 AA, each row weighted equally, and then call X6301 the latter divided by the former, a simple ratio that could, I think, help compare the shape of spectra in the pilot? 0.95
